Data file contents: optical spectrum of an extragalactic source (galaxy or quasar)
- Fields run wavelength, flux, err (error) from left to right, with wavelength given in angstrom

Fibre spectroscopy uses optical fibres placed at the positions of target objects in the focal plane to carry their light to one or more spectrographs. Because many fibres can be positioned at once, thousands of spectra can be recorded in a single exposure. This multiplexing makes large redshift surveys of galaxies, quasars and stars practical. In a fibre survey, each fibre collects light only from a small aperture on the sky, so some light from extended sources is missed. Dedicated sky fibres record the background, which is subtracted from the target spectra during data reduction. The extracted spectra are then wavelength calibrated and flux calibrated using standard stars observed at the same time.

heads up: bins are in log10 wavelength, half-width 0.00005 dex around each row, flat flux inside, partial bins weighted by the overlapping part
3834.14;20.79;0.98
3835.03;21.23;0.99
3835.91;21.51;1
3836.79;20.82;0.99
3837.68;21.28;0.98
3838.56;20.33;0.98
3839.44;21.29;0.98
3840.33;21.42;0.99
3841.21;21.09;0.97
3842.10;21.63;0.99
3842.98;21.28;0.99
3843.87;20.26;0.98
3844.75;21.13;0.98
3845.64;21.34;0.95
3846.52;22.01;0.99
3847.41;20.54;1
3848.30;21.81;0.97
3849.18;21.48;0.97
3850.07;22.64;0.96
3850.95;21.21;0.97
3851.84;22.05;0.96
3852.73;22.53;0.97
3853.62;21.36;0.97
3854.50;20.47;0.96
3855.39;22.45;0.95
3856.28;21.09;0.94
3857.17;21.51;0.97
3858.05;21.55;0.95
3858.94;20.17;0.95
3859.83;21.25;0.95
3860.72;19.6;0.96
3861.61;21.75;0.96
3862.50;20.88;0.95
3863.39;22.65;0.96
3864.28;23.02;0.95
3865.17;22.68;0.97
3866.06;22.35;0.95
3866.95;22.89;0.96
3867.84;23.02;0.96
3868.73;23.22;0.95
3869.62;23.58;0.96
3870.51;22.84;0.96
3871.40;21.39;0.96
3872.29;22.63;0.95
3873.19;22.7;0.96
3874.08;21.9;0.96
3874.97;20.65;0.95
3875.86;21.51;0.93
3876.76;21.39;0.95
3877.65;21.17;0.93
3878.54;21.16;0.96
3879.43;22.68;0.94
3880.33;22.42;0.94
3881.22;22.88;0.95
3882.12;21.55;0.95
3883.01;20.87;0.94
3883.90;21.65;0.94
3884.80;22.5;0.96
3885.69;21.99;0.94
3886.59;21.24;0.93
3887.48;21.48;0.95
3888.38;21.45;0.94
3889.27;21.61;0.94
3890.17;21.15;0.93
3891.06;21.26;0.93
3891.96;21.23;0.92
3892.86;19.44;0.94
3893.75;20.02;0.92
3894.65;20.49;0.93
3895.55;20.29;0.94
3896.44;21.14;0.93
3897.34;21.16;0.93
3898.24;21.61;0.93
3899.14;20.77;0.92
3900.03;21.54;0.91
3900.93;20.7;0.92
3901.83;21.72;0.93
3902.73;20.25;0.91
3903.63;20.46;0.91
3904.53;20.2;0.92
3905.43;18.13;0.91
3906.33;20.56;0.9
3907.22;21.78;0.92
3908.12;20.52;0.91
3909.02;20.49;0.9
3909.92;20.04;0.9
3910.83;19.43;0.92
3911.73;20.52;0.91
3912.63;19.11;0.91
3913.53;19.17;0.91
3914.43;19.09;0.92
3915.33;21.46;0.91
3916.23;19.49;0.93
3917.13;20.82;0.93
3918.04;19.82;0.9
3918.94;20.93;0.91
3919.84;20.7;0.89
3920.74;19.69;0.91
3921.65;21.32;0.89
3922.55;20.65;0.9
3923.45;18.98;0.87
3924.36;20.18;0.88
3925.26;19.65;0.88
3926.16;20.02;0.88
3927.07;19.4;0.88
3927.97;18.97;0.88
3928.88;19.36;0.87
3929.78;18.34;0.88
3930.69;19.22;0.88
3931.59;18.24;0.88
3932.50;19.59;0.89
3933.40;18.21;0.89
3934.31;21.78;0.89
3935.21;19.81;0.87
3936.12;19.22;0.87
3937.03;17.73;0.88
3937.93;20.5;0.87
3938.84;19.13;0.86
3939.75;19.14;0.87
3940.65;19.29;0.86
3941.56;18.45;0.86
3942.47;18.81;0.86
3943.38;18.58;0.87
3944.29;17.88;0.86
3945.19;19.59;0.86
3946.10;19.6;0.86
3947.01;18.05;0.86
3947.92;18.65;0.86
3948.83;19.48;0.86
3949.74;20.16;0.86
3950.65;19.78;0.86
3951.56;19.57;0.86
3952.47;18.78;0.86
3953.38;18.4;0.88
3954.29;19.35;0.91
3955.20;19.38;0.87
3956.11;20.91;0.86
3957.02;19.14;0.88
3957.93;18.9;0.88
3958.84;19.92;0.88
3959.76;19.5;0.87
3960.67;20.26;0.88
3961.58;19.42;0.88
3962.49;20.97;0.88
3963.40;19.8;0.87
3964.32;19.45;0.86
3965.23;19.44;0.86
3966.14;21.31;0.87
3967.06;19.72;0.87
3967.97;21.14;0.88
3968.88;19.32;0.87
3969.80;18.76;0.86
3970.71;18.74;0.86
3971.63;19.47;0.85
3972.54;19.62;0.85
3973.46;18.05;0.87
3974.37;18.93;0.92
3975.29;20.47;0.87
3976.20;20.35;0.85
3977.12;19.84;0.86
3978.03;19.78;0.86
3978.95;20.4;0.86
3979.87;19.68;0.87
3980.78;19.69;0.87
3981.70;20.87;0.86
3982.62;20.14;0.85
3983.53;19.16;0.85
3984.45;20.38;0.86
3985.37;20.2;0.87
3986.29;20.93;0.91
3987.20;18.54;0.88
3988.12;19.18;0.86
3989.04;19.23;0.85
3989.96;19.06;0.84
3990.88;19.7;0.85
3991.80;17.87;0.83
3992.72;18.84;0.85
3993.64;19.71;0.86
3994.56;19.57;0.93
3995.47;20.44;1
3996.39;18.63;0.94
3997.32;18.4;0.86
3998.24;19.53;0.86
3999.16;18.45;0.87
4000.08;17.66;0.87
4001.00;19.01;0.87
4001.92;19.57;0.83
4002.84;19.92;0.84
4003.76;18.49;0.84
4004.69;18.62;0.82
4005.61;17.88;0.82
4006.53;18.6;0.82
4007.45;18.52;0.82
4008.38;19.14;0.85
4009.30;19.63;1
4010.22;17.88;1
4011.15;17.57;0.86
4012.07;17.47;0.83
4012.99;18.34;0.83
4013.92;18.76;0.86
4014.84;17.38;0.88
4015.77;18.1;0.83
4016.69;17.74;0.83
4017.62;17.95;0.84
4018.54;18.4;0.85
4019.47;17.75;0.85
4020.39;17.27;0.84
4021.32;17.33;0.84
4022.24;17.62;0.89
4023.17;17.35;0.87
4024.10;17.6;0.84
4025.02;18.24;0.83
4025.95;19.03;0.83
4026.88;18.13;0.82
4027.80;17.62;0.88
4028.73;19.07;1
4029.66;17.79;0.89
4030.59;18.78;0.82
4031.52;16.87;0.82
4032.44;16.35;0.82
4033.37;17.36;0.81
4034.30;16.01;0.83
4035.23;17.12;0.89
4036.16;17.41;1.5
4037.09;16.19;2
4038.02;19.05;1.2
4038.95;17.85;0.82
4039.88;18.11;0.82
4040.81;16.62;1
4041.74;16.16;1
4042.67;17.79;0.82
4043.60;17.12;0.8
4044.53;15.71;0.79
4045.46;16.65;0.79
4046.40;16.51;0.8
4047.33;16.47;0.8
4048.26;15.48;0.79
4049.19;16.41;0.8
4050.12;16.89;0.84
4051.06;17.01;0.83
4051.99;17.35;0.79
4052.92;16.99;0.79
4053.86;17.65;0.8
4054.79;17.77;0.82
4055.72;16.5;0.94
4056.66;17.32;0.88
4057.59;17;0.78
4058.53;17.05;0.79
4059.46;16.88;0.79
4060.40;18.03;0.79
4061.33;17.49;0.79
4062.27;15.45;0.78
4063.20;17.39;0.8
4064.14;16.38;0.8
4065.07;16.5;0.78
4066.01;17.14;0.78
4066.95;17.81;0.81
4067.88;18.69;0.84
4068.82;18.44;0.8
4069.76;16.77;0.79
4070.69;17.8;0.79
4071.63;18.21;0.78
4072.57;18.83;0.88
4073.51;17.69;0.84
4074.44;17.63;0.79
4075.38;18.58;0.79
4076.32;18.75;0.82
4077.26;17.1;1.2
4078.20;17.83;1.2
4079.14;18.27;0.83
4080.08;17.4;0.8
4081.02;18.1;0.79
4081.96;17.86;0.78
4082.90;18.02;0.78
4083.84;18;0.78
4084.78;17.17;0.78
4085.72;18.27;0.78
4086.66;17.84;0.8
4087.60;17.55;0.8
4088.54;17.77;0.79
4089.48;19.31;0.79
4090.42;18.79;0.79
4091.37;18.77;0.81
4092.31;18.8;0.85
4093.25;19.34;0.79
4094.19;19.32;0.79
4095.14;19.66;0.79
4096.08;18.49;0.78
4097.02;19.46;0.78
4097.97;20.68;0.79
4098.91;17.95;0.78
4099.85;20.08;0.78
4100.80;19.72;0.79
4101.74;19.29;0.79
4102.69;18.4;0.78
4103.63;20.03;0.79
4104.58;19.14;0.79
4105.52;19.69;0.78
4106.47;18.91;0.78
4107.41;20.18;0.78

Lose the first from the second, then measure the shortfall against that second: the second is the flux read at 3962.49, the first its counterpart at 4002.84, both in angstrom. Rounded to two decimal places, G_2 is 0.05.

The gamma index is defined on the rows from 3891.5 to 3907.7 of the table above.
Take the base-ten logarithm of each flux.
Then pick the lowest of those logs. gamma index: 1.26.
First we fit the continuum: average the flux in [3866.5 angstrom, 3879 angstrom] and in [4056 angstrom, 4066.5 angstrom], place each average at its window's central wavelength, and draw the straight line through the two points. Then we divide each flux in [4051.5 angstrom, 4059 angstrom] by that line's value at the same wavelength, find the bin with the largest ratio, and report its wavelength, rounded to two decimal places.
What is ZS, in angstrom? 4054.79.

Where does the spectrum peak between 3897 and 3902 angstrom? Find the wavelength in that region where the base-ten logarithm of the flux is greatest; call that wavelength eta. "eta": 3901.83 angstrom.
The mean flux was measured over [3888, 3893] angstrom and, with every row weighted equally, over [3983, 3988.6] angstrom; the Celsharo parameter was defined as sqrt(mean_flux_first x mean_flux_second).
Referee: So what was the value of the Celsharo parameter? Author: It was 20.4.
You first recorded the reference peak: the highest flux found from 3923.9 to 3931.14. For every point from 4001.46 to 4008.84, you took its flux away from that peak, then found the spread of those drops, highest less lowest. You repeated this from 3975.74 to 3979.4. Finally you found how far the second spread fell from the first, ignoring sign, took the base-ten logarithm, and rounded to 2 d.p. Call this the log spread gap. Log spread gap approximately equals 0.15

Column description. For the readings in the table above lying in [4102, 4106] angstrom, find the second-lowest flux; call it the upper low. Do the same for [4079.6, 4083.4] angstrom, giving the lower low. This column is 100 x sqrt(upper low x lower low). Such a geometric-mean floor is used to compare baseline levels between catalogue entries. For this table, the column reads 1849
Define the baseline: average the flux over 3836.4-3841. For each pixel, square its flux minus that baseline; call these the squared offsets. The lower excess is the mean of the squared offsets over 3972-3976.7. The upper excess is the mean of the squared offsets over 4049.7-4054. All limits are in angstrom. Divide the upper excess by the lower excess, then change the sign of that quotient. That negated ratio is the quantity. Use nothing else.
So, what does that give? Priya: -4.7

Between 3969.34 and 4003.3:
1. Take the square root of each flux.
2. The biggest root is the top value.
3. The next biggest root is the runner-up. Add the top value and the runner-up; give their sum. 9.14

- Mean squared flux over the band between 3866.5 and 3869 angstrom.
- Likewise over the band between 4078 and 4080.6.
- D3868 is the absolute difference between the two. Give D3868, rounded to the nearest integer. 213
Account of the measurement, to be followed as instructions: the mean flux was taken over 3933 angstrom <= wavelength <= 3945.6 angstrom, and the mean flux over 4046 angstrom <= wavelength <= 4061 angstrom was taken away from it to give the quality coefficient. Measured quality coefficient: 2.19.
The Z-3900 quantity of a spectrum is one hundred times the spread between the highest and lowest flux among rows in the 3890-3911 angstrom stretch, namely 365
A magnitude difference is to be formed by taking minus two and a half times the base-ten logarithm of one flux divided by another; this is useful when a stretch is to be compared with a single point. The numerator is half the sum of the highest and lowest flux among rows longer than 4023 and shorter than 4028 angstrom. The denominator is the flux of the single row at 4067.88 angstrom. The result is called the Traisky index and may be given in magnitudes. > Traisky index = 0.03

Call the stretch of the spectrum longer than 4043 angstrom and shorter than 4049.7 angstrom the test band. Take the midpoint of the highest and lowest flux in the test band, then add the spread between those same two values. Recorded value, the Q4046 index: 17.9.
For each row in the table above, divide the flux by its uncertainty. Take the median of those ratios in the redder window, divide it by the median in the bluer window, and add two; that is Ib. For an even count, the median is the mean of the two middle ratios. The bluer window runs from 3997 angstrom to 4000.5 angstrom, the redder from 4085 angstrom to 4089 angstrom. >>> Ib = 3.05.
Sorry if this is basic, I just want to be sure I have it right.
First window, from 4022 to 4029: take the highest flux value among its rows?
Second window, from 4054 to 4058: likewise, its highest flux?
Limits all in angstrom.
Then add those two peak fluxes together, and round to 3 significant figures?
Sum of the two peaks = 36.8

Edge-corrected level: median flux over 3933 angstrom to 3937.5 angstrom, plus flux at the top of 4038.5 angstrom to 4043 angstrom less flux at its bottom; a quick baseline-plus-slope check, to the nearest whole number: 19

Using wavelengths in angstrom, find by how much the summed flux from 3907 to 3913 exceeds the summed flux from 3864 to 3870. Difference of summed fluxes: -19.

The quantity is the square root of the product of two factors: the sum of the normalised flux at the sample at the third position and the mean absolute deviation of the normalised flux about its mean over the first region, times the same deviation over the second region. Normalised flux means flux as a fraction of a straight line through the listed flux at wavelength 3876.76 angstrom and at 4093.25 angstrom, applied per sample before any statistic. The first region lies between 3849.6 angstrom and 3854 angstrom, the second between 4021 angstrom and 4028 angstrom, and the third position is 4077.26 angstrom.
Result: 0.144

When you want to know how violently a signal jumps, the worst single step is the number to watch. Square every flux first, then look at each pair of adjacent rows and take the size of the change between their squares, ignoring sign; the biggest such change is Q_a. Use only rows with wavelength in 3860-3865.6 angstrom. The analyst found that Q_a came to 89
